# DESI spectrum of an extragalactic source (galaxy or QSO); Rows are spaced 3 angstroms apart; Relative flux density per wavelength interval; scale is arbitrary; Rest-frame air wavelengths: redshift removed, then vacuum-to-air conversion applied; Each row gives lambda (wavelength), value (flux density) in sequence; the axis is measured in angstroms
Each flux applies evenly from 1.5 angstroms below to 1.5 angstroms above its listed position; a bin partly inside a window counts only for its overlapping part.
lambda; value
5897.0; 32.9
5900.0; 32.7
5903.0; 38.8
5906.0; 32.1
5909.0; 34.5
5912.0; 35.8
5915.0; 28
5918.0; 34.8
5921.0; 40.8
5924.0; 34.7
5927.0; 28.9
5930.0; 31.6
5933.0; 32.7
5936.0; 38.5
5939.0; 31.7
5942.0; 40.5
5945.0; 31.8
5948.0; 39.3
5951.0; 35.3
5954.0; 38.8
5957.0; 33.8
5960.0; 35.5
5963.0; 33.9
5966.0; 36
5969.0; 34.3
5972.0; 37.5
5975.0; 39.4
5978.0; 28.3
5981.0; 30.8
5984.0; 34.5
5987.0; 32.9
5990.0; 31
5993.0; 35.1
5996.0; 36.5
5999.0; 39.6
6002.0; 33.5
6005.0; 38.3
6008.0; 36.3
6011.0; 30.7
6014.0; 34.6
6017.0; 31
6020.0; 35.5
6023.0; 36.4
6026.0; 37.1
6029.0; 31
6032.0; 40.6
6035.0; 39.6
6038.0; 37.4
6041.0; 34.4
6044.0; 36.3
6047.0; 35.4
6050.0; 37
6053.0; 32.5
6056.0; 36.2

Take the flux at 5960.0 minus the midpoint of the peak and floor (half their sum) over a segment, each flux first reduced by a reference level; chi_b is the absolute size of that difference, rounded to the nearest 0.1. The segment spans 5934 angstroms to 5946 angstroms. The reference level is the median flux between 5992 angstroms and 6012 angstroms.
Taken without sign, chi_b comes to 0.6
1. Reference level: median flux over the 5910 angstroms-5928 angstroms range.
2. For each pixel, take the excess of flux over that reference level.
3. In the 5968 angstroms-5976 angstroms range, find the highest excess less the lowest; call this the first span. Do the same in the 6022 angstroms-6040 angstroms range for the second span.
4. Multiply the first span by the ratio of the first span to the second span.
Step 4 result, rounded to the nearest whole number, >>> 3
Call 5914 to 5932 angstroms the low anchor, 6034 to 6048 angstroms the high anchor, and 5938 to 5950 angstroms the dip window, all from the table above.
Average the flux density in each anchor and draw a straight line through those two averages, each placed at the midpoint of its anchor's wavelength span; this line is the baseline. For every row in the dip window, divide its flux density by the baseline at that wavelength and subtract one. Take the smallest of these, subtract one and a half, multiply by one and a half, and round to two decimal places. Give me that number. -2.34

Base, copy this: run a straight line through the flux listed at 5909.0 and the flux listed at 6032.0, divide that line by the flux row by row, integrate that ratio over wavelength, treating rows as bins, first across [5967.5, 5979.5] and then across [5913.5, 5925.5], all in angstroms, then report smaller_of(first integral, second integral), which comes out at 12.4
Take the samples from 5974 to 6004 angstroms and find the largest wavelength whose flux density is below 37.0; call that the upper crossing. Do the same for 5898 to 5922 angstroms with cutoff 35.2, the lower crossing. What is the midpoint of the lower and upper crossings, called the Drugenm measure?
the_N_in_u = 5960.0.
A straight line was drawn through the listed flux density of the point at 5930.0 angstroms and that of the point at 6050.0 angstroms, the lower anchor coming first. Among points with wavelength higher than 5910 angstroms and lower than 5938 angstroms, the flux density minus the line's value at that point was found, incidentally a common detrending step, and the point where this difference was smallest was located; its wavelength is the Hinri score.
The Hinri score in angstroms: 5915.0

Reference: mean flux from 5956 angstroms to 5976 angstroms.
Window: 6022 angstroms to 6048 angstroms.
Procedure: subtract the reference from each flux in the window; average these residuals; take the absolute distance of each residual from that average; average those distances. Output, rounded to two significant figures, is 2.0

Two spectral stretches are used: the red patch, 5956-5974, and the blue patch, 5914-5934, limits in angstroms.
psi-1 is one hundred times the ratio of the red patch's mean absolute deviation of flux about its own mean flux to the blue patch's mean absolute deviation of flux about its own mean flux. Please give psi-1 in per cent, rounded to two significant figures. 37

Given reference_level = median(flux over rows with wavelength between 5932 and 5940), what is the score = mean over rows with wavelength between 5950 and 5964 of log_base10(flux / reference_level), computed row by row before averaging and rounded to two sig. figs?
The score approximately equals 0.035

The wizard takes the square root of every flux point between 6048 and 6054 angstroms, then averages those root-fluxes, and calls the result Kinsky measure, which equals 5.9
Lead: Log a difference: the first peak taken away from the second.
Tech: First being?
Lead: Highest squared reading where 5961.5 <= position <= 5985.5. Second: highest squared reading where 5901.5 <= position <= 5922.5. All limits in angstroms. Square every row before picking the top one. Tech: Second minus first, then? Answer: 112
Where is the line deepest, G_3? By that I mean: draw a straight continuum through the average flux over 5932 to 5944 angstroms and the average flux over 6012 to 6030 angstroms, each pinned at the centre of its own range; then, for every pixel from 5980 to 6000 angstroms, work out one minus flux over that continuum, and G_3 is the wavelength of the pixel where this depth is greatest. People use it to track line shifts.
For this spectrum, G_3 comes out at 5981.0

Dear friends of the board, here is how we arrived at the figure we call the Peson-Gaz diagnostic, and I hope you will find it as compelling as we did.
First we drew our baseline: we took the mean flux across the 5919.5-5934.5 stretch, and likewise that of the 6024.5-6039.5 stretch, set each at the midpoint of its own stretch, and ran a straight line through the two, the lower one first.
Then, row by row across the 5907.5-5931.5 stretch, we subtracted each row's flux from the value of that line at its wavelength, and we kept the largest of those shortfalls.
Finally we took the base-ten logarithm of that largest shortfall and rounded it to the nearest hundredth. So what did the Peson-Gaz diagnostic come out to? 0.73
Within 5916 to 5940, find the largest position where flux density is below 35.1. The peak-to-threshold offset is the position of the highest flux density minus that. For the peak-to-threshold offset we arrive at -18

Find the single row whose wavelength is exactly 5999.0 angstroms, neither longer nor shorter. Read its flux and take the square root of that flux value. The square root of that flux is 6.3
